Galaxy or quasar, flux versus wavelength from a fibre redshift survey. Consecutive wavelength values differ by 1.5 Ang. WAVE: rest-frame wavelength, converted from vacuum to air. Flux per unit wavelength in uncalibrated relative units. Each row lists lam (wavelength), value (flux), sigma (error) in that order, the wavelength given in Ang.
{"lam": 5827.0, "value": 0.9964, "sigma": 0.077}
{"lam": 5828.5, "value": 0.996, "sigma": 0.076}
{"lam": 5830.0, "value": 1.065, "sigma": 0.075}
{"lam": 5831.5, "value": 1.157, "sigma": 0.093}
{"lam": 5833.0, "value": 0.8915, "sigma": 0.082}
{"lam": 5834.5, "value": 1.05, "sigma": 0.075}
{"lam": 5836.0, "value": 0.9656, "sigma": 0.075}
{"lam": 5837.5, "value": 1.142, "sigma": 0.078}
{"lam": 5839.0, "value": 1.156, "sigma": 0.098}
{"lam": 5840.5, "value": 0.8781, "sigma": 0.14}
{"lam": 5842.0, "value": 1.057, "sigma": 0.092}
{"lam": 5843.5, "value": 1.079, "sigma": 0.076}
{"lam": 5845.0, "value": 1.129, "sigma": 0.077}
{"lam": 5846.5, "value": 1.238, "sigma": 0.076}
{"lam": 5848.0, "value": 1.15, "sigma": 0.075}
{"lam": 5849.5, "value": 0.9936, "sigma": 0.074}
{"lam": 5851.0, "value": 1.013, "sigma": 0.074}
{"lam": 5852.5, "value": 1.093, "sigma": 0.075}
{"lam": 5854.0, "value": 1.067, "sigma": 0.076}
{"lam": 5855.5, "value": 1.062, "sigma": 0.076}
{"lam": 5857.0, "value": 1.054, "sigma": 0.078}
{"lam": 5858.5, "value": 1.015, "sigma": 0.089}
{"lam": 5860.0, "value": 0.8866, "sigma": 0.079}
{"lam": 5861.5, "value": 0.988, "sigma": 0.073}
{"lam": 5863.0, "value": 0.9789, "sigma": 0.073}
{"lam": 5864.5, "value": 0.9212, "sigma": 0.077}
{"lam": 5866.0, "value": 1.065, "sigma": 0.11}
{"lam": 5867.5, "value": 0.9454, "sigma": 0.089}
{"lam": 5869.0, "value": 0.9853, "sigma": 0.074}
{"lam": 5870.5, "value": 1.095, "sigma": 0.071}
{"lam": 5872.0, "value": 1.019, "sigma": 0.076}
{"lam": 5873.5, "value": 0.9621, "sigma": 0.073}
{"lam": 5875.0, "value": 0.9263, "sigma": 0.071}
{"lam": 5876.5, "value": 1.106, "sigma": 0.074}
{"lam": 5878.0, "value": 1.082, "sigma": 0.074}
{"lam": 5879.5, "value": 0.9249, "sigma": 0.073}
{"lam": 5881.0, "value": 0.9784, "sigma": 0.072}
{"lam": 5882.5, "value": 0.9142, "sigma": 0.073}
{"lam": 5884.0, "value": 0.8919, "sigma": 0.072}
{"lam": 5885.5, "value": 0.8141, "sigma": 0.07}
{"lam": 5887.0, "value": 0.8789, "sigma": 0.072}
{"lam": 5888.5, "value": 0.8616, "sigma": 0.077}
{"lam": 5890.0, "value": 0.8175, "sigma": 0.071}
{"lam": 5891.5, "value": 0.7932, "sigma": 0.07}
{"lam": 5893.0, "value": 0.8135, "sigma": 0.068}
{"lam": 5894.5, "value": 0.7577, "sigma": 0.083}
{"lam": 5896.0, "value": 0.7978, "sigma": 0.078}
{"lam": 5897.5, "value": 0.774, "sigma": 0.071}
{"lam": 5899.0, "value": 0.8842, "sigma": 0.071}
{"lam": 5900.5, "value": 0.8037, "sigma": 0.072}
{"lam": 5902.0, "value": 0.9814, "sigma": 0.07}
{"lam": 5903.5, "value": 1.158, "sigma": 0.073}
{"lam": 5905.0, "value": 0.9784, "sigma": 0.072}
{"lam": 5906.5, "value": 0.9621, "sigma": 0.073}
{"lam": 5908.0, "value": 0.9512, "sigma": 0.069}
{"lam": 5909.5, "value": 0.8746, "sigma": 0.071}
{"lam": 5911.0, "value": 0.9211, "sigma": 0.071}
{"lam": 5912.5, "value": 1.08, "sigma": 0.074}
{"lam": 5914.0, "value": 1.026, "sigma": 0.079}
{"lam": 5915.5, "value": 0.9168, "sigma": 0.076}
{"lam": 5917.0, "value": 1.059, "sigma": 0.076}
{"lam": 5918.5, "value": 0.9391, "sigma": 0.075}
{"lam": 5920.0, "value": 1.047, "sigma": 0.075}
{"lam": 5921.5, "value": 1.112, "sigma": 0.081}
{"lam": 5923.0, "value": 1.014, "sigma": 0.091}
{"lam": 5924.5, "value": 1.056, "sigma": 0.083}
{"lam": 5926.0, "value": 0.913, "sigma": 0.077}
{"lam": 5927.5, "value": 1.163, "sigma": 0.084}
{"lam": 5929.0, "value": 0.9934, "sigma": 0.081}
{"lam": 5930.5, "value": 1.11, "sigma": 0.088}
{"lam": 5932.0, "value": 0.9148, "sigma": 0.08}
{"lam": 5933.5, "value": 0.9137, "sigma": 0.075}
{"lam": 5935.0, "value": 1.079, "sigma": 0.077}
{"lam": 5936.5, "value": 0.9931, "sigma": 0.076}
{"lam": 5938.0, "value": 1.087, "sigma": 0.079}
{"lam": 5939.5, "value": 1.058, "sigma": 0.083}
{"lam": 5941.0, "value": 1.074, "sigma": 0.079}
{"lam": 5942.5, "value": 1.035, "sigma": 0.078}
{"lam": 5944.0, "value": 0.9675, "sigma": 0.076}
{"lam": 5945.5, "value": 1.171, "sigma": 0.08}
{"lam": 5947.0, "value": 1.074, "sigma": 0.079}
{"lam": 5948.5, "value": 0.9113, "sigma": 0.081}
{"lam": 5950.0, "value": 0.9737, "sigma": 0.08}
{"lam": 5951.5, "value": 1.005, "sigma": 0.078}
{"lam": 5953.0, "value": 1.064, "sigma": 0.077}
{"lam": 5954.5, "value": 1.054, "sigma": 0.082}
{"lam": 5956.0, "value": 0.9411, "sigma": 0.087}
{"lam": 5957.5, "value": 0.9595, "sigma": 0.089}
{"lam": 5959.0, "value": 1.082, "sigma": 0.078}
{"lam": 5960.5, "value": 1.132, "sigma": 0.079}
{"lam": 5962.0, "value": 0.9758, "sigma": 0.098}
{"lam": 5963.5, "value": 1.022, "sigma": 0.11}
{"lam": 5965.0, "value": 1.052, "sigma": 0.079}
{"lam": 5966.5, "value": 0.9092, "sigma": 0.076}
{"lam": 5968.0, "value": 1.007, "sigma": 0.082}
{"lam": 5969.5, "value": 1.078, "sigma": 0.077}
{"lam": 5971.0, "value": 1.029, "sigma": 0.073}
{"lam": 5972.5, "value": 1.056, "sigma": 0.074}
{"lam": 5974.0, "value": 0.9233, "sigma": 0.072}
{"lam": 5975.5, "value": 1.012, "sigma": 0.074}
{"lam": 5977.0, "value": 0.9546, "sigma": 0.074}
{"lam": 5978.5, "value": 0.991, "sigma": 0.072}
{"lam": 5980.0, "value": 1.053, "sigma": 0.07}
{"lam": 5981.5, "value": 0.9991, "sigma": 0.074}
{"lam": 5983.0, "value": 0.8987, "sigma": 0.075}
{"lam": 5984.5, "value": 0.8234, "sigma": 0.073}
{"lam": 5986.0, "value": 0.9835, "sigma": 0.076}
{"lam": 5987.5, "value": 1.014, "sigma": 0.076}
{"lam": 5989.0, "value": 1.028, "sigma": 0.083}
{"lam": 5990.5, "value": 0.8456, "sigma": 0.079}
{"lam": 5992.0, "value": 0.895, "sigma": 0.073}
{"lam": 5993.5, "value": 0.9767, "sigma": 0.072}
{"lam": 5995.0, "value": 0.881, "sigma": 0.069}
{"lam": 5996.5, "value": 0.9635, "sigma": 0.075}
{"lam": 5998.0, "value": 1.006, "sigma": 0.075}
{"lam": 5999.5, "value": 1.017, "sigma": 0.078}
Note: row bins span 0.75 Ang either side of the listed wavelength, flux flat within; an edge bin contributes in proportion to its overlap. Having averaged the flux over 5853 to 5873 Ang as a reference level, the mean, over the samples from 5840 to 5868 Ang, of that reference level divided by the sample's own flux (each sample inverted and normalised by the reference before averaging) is 0.98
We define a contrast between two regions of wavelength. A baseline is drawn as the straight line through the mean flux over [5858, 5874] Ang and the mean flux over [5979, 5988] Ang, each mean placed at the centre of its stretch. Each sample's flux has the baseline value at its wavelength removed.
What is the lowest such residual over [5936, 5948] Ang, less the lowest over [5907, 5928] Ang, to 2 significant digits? 0.10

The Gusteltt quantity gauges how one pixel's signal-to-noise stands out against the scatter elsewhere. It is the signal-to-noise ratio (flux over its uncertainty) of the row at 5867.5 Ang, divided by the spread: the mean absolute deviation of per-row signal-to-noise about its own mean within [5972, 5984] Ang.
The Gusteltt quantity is 15.3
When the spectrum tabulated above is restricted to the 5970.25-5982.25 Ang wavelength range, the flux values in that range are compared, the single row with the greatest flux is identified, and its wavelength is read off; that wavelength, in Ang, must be 5972.5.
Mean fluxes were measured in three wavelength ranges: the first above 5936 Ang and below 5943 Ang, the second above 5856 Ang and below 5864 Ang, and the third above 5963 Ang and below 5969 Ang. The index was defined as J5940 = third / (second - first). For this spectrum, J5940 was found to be -15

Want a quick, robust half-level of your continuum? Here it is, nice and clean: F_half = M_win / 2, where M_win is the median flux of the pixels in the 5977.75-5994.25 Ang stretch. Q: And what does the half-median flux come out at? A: 0.492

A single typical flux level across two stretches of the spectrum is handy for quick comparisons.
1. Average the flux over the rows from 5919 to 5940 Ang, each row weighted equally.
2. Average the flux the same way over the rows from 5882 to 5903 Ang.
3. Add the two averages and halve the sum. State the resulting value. 0.94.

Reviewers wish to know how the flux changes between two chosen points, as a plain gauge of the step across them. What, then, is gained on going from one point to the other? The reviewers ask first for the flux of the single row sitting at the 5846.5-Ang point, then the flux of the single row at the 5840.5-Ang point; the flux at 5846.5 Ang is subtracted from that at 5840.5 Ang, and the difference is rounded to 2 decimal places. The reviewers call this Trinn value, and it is -0.36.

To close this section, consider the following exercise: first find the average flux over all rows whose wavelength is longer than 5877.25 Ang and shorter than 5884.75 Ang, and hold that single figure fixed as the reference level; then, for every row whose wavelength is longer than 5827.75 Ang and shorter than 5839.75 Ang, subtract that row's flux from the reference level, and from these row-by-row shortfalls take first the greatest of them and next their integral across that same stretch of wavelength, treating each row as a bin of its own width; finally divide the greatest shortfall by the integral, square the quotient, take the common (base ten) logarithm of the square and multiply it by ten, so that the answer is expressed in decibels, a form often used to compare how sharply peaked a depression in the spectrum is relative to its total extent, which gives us -25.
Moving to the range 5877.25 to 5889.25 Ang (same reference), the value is -10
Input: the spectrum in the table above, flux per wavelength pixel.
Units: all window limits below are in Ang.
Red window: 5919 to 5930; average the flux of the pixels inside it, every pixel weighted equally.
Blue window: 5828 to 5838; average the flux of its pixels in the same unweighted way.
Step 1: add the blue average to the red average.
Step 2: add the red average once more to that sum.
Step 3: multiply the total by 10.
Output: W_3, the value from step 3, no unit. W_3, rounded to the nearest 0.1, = 31.2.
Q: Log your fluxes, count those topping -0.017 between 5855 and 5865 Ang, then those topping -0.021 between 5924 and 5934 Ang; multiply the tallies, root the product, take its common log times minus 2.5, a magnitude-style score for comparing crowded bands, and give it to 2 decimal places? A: -1.63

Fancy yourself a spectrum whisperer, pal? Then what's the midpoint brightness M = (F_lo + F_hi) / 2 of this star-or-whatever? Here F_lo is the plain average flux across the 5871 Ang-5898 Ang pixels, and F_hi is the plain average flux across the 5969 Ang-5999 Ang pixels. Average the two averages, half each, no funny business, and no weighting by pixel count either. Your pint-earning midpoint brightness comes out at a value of 0.93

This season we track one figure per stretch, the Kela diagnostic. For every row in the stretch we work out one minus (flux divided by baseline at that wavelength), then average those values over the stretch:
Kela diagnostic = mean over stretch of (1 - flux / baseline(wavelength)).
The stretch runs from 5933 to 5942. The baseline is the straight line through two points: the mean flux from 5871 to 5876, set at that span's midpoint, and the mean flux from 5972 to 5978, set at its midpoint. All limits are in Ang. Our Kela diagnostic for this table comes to -0.06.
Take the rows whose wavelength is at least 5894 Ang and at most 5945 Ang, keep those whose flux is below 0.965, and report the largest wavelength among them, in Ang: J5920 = 5933.5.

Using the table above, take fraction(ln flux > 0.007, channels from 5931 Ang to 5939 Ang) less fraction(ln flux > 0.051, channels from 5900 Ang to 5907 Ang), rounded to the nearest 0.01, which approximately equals 0.20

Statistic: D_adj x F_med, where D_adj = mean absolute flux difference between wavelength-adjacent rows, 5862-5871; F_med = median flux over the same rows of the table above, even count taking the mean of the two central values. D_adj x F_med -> 0.092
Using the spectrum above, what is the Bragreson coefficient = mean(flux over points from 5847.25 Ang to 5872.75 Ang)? 1.02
